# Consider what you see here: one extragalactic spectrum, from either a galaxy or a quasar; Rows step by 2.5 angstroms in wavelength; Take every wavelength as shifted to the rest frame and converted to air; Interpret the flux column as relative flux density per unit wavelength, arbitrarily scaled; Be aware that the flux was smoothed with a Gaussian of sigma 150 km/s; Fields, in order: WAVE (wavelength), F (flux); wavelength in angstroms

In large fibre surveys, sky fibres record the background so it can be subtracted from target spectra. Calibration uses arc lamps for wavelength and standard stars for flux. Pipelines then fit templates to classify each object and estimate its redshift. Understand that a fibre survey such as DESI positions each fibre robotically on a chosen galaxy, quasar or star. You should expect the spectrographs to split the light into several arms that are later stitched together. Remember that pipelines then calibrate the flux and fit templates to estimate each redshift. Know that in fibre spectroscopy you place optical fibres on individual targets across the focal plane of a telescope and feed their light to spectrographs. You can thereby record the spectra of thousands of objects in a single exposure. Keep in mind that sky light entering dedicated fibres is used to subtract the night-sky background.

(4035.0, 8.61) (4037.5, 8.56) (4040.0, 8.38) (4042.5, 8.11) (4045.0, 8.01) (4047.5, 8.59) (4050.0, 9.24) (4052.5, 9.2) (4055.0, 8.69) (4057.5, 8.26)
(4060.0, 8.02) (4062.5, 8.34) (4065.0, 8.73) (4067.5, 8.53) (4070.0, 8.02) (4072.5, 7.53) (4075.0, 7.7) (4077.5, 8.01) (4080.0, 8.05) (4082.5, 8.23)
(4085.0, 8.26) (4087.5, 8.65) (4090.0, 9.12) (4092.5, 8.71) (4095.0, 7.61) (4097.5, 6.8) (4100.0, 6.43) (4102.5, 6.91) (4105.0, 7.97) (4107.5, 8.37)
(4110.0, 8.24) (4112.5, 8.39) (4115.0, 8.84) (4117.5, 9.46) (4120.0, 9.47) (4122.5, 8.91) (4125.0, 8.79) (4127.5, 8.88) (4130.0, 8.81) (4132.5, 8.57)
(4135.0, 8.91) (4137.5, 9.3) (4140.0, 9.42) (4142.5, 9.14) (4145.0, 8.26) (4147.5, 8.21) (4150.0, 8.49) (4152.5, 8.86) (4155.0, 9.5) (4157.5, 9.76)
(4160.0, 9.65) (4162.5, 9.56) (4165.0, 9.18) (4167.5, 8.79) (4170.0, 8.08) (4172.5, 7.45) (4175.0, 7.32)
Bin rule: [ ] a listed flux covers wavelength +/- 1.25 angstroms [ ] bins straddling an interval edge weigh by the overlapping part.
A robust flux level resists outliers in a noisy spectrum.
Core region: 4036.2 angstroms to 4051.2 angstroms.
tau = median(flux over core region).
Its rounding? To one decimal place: 8.5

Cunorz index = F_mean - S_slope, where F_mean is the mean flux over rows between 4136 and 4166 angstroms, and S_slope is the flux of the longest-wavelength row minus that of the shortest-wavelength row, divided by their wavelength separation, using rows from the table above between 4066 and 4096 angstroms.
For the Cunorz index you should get 9.1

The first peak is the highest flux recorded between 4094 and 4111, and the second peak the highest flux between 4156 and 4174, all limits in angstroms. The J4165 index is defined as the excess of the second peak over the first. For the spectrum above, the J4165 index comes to 1.4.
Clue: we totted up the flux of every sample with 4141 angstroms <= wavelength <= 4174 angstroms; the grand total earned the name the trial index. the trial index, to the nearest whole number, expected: 115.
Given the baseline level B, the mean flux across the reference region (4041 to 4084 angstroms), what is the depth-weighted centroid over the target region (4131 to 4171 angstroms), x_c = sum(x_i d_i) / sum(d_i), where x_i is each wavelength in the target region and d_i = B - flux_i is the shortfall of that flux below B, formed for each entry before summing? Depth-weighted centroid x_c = 4152.0 angstroms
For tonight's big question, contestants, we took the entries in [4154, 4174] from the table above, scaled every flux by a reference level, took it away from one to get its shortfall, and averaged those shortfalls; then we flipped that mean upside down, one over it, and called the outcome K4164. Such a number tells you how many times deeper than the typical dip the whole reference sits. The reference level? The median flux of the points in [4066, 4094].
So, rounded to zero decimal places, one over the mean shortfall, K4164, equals -11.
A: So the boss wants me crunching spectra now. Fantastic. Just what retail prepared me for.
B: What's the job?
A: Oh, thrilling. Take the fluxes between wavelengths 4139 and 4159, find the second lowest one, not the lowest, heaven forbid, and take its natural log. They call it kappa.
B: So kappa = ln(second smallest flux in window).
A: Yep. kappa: 2.11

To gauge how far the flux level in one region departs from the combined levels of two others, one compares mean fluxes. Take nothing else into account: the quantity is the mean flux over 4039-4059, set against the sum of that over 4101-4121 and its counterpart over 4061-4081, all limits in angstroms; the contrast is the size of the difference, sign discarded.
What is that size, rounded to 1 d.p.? 8.0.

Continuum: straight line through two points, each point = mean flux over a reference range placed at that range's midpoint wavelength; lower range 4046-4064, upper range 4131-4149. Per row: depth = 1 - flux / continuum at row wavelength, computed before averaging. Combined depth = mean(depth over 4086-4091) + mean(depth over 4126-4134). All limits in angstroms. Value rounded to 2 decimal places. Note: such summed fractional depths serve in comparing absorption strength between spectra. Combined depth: -0.01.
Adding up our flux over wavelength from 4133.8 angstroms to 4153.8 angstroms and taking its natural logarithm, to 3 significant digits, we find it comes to 5.17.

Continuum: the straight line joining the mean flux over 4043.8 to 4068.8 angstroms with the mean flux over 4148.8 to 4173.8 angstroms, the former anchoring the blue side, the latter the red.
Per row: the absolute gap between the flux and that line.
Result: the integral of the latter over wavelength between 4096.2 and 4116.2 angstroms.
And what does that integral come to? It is 20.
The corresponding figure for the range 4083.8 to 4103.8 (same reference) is 20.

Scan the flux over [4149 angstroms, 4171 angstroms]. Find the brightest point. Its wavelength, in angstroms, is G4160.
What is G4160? 4157.5 angstroms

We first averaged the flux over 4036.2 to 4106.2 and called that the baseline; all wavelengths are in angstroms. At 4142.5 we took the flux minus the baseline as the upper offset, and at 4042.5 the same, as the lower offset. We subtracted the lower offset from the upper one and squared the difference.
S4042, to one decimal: 1.1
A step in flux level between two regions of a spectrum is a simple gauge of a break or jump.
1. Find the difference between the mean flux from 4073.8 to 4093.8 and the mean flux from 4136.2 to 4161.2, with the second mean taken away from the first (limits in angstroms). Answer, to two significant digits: -0.72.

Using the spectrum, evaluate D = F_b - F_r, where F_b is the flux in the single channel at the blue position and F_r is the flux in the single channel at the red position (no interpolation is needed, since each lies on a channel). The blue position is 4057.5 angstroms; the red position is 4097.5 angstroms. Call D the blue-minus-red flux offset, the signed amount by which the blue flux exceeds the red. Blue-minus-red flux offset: 1.5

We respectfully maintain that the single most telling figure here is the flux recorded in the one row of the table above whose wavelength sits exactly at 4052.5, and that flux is 9.2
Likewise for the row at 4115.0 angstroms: 8.84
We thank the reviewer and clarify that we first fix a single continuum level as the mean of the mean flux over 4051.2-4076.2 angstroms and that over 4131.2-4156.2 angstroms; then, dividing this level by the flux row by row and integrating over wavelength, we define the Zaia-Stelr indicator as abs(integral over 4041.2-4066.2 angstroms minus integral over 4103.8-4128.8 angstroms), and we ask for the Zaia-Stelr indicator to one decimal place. 0.6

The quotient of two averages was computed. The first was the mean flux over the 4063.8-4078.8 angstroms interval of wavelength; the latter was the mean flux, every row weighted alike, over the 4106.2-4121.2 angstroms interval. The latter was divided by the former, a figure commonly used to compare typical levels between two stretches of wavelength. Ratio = 1.09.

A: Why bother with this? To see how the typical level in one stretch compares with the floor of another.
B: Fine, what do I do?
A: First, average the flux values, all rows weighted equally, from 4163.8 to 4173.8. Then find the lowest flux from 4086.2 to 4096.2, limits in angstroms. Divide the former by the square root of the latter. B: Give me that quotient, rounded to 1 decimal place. 3.0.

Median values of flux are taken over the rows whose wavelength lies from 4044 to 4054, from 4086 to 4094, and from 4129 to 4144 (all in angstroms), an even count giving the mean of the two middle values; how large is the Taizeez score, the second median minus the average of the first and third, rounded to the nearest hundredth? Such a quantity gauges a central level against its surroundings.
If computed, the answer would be -0.25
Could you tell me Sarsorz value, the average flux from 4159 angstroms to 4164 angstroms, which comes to 9.6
